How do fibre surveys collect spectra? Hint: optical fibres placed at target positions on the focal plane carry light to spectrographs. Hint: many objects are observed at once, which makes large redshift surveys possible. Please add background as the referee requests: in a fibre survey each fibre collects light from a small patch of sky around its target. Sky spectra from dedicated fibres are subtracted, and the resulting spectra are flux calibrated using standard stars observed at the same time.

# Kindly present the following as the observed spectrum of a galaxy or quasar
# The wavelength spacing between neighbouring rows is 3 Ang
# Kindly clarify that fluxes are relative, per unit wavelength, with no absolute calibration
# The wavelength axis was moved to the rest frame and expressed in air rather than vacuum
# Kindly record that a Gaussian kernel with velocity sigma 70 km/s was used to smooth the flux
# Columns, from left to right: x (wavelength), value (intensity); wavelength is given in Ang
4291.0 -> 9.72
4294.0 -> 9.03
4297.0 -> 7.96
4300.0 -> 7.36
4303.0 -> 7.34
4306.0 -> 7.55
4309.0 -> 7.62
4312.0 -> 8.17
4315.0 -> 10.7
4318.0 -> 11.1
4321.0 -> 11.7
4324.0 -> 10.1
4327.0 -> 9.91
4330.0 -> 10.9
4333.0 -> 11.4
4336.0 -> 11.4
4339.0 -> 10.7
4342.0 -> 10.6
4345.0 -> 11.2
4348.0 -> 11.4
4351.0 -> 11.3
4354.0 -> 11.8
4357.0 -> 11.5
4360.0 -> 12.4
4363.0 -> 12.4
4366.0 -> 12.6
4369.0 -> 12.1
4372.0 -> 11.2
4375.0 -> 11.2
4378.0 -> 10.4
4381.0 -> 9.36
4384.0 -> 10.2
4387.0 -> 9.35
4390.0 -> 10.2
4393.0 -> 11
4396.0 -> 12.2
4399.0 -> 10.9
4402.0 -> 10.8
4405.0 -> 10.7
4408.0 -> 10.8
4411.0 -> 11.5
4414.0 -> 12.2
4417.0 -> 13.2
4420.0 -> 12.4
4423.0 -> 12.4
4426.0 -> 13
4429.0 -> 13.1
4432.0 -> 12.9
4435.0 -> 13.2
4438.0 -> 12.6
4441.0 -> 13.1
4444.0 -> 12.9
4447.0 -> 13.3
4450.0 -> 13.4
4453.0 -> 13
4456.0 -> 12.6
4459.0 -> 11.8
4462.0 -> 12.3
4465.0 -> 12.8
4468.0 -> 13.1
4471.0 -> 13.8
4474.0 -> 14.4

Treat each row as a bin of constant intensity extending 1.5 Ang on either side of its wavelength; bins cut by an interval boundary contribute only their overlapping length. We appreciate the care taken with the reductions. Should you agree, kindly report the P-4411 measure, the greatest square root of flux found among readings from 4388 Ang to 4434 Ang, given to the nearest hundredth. 3.63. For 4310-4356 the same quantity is 3.44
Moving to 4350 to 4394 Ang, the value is 3.55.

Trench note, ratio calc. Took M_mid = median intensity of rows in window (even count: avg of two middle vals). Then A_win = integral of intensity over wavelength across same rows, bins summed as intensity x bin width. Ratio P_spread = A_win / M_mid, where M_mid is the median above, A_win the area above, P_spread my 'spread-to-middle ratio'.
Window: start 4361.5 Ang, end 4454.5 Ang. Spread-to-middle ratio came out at 90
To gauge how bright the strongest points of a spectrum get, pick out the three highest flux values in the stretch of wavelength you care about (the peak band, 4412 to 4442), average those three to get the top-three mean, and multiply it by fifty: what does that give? 658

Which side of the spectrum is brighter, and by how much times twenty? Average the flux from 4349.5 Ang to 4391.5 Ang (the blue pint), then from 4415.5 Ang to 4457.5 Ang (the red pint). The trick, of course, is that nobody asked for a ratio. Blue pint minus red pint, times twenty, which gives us -36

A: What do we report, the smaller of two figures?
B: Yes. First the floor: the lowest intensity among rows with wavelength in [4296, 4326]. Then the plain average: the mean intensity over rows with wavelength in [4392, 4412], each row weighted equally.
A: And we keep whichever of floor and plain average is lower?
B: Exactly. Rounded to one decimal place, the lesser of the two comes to 7.3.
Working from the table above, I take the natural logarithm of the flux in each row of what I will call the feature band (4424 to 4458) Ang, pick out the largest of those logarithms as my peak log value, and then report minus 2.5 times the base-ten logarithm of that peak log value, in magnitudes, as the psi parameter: -1.04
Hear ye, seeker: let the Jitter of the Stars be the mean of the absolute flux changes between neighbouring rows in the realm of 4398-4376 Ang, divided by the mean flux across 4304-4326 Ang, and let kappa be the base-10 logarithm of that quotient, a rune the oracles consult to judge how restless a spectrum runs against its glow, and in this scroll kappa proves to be -1.01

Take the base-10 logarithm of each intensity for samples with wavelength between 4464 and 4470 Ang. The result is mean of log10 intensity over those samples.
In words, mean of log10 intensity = 1.11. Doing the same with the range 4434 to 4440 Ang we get 1.11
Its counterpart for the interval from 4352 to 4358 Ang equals 1.07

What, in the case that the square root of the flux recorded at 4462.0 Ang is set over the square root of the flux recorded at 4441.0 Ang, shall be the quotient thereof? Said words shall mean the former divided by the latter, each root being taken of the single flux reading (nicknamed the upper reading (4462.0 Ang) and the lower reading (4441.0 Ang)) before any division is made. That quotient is 0.97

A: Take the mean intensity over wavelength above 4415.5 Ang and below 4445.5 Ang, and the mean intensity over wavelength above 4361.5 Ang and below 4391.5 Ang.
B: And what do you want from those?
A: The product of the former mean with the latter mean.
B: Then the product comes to 140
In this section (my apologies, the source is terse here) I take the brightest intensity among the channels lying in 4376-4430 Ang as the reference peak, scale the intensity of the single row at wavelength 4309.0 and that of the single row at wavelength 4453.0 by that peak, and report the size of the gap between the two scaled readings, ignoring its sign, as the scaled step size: 0.41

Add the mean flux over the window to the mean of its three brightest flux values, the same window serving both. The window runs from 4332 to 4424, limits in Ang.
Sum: 24.0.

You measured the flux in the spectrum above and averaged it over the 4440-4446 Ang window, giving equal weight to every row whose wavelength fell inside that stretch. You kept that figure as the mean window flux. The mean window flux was 13.0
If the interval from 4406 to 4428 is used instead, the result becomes 12.2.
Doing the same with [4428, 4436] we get 13.1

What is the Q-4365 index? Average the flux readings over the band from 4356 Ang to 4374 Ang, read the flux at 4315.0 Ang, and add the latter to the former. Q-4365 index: 22.7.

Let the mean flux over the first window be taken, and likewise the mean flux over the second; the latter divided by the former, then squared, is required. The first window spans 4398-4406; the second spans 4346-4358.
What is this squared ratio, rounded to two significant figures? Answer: 1.1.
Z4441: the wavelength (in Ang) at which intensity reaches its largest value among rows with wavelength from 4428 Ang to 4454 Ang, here 4450.0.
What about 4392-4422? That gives 4417.0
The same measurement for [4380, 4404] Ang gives 4396.0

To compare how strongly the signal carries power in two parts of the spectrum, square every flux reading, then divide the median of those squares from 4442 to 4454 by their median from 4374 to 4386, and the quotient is 1.6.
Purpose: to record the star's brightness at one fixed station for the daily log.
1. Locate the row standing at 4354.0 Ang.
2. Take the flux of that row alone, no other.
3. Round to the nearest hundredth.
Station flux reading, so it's 11.80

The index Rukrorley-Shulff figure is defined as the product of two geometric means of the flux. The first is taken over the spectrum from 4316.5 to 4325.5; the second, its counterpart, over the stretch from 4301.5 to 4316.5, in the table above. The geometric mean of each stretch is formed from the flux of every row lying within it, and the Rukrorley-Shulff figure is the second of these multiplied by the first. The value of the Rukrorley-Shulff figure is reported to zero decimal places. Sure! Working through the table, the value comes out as 90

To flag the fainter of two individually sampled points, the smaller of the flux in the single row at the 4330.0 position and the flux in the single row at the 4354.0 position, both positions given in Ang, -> 10.9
